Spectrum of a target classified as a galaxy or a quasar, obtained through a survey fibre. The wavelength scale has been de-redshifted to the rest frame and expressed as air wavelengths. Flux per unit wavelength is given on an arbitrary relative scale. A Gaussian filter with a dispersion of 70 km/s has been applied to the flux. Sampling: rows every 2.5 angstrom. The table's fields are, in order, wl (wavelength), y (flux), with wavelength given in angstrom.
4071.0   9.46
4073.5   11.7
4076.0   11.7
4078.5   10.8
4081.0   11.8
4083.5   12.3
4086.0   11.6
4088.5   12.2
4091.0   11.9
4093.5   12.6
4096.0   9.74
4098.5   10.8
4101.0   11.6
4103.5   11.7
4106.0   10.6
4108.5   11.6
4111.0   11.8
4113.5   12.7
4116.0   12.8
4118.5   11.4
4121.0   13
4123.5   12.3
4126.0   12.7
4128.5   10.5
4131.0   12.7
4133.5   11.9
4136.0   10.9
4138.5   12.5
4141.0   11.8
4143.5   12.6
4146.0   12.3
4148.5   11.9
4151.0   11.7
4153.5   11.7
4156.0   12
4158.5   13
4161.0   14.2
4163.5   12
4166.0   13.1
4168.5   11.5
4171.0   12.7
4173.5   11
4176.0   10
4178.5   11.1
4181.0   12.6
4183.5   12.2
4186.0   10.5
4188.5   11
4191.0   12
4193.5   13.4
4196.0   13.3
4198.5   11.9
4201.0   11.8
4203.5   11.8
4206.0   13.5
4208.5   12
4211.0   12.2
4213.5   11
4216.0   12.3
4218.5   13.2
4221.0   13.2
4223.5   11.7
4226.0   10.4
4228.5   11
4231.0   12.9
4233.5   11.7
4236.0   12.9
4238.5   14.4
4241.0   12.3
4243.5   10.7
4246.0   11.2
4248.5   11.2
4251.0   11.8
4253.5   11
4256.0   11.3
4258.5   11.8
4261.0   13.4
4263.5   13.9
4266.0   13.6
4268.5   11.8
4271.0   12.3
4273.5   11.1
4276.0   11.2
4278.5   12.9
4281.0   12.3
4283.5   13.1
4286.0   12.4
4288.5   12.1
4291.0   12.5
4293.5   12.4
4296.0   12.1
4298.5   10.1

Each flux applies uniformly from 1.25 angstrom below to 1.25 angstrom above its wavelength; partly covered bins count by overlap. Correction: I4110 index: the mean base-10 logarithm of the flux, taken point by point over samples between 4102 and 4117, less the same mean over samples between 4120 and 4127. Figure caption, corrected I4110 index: -0.029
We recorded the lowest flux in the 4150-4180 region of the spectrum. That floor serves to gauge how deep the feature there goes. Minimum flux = 10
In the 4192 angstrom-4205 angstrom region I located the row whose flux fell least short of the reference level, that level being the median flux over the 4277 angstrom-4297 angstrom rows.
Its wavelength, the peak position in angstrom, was 4193.5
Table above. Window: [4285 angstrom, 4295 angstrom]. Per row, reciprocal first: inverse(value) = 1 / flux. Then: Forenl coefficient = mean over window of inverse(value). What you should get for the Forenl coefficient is 0.0810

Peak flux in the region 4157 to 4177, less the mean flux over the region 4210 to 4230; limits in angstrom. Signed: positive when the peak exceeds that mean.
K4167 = 2.3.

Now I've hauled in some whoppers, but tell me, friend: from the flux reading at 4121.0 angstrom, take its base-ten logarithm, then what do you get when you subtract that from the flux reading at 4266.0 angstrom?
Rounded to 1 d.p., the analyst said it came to 12.5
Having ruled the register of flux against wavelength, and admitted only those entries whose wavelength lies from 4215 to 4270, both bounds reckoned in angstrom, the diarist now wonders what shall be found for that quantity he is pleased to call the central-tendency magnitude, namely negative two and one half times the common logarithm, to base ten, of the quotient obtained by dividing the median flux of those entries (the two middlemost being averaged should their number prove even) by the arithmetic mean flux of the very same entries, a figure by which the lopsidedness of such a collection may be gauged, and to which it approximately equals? 0.03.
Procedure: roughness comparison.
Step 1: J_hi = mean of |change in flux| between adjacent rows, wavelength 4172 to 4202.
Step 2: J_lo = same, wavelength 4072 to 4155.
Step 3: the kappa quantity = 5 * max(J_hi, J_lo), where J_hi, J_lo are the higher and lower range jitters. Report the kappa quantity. 4.6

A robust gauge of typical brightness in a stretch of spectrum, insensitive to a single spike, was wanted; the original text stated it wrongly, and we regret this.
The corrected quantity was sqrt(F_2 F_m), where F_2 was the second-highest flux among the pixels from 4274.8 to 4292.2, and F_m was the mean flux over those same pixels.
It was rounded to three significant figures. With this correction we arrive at 12.6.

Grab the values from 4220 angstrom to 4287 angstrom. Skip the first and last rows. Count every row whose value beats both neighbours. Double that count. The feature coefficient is 14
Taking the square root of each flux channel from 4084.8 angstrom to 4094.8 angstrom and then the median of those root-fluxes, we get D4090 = 3.47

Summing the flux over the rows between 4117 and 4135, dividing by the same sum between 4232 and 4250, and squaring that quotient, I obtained 1.00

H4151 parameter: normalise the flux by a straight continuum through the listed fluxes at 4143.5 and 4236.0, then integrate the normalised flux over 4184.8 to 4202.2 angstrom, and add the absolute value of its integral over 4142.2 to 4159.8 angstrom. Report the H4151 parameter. 33.3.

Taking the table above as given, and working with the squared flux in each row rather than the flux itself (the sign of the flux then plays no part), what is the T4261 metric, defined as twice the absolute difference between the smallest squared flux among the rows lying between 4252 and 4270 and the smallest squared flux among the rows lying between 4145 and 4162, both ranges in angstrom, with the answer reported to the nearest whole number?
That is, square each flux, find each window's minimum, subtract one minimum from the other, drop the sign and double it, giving 32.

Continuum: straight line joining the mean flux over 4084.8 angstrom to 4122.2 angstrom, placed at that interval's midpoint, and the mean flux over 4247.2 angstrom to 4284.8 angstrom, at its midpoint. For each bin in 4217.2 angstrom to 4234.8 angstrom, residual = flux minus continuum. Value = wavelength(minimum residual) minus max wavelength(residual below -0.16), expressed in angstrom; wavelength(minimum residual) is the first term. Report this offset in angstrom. -7.5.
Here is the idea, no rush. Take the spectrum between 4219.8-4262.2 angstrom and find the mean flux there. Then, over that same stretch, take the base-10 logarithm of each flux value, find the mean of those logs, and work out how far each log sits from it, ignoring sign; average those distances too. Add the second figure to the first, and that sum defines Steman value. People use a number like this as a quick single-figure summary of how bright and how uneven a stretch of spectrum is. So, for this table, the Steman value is 12.0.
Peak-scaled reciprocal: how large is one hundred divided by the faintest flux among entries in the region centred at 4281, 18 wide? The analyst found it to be 9.01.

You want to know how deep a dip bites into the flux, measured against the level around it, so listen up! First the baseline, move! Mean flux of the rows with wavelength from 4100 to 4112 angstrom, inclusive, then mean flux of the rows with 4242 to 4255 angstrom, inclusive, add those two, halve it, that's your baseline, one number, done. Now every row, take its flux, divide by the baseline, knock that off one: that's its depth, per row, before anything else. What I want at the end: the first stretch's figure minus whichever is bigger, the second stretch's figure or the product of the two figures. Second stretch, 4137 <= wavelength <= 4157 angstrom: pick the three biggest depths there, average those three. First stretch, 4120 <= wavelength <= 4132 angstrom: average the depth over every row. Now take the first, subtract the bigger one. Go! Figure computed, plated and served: -0.08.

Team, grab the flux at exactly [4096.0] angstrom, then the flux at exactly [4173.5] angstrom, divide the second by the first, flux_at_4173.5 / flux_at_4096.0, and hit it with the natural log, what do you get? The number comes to 0.122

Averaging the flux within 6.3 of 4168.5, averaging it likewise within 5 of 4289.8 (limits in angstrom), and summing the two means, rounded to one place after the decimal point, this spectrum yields 24.4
